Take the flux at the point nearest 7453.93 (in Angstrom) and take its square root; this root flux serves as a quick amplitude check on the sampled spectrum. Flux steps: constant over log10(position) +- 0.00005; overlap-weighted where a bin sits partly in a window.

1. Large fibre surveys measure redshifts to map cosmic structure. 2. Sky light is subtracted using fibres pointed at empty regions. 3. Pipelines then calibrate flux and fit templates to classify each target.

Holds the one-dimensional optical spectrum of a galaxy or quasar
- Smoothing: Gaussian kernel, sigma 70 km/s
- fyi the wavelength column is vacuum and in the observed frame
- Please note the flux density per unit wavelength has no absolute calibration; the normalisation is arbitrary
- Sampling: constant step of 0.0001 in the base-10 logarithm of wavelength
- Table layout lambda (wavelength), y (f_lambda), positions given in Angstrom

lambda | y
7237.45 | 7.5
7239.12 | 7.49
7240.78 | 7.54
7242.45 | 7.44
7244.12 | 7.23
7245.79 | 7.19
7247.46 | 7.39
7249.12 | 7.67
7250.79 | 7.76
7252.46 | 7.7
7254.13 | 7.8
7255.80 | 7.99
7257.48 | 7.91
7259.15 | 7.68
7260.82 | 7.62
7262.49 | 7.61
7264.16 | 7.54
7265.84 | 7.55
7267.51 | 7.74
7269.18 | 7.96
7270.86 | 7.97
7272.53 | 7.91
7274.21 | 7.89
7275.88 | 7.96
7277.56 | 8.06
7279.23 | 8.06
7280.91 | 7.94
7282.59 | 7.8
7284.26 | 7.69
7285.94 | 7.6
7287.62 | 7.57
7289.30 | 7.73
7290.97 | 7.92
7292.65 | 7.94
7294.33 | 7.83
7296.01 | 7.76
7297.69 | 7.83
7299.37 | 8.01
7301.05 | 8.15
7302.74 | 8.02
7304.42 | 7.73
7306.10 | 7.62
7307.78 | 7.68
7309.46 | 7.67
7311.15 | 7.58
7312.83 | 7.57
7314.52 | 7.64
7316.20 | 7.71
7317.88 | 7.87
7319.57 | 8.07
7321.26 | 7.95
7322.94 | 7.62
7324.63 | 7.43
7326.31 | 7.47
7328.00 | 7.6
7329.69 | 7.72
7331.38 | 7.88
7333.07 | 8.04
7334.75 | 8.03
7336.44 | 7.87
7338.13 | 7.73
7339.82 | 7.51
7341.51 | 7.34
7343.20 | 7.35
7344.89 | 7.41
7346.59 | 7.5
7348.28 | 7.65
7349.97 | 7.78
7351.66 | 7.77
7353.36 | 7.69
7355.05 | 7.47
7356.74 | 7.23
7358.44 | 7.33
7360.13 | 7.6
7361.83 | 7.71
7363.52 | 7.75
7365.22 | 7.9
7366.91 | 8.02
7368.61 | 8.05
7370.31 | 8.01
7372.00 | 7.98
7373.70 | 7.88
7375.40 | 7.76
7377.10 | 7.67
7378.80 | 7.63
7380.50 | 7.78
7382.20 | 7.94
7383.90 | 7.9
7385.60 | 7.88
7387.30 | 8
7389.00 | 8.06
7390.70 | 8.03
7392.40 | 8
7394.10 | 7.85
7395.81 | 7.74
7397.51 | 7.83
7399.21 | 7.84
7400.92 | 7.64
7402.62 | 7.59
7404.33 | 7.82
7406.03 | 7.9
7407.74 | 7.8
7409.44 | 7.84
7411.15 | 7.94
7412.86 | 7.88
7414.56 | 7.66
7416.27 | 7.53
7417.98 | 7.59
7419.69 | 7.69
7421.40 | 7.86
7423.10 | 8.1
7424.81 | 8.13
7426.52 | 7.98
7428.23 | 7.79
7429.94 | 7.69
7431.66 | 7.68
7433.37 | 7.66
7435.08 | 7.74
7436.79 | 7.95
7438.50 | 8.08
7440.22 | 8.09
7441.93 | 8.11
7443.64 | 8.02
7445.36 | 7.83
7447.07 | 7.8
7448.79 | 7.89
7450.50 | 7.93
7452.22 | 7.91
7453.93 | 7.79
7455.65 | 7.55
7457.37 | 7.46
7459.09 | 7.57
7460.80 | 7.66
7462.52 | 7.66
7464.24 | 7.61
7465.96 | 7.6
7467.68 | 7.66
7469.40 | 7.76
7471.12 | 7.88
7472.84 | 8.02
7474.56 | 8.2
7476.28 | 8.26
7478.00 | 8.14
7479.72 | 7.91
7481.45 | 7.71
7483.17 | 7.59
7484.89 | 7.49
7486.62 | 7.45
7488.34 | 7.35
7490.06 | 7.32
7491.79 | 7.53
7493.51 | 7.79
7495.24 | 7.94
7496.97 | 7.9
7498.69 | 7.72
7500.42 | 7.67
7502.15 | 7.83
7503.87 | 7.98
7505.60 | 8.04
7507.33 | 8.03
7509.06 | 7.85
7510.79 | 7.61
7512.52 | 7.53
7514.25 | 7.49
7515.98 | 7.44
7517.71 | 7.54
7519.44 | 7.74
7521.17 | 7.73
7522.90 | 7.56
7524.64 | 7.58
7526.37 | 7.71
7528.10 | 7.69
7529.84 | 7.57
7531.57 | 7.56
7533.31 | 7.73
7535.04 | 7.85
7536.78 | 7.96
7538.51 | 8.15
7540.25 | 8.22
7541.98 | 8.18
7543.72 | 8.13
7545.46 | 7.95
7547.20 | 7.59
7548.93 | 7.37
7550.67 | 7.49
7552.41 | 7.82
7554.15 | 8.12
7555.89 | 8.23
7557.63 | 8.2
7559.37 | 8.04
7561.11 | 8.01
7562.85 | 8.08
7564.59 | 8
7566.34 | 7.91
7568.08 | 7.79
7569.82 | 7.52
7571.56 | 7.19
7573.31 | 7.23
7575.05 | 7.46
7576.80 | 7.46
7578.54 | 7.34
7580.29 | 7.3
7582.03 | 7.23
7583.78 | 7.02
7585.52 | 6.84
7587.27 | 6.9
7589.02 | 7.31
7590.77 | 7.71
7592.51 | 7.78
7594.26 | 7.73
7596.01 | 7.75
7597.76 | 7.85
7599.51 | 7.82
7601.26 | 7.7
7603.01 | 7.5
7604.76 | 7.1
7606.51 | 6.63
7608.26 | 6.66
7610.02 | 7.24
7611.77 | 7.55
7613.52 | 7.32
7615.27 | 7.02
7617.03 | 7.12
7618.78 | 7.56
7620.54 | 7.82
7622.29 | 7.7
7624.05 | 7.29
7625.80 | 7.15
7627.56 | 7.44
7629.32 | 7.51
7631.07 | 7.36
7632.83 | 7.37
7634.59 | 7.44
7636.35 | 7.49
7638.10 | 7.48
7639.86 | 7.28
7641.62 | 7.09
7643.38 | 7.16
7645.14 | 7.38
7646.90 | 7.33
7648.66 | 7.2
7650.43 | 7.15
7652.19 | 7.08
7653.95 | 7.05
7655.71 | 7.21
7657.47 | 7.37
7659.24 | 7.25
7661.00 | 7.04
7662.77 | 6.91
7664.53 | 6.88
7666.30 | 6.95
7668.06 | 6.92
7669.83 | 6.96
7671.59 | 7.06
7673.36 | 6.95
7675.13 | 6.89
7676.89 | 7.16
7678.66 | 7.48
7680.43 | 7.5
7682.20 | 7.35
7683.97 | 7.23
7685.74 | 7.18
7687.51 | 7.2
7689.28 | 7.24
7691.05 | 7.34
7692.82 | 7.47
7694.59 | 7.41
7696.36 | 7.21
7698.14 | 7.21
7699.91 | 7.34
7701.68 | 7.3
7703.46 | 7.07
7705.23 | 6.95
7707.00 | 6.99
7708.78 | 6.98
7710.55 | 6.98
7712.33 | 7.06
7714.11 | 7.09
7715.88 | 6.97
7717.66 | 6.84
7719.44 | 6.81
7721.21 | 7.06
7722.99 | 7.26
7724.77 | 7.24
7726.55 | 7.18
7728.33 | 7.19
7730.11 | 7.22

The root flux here 2.79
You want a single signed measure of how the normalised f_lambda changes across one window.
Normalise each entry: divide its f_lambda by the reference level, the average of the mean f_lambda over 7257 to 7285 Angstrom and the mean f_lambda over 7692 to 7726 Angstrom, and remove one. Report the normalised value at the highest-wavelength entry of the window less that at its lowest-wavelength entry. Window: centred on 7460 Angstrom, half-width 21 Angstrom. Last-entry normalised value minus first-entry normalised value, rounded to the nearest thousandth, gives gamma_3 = -0.024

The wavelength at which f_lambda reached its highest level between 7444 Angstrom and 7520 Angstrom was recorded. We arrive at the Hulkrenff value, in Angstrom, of 7476.28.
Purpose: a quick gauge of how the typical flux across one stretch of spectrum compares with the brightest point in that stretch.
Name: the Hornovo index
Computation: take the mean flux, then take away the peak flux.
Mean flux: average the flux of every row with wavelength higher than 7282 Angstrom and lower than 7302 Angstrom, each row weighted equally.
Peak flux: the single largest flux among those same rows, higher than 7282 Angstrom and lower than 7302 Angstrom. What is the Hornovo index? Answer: -0.33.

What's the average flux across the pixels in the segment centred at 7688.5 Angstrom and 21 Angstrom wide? 7.3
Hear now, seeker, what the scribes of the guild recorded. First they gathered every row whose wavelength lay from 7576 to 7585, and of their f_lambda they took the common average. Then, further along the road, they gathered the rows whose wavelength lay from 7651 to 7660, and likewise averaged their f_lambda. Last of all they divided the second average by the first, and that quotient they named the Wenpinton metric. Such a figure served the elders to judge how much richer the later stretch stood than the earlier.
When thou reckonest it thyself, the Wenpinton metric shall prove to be 0.99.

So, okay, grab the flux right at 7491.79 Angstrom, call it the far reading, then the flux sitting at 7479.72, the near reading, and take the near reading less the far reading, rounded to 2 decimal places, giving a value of 0.38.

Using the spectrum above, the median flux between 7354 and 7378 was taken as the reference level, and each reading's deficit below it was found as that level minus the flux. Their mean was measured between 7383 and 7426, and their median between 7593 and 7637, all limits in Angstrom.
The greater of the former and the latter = 0.3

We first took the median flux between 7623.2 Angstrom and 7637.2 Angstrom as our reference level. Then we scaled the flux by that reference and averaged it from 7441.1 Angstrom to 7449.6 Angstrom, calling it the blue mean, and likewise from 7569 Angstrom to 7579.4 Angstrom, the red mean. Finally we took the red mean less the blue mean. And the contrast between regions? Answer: -0.08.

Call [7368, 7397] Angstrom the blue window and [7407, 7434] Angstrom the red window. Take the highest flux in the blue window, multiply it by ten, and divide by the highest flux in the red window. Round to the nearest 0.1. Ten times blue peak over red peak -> 9.9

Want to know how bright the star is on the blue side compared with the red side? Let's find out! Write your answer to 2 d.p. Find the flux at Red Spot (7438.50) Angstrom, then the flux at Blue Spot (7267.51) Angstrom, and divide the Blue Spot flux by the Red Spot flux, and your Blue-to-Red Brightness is 0.96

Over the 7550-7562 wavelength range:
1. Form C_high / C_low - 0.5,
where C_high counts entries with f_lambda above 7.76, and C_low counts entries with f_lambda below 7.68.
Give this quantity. 5.5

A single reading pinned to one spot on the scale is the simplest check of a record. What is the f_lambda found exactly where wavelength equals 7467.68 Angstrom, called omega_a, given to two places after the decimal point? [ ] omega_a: 7.66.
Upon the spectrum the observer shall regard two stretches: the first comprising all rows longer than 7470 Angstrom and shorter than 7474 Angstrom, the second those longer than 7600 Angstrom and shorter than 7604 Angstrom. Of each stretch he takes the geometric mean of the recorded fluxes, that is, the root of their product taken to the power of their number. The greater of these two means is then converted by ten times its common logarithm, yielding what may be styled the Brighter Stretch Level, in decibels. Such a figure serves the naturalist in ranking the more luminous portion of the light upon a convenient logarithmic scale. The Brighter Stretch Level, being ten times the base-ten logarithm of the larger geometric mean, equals 9.00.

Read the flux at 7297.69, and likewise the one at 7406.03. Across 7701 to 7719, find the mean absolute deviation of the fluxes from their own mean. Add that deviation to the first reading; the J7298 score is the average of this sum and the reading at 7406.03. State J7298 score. 7.91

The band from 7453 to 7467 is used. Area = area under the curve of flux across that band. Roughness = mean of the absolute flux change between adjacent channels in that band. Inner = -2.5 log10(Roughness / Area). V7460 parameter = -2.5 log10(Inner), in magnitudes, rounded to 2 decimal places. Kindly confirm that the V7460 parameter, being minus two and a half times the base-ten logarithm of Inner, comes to -2.22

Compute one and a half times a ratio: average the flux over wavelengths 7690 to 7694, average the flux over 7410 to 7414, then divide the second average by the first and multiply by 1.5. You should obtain 1.60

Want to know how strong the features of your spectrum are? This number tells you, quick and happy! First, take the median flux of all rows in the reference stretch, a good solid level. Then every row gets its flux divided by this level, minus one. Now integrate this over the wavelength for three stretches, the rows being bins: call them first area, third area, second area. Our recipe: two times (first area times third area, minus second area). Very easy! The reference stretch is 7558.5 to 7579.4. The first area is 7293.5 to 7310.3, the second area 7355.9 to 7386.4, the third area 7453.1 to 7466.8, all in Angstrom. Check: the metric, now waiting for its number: -1.0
